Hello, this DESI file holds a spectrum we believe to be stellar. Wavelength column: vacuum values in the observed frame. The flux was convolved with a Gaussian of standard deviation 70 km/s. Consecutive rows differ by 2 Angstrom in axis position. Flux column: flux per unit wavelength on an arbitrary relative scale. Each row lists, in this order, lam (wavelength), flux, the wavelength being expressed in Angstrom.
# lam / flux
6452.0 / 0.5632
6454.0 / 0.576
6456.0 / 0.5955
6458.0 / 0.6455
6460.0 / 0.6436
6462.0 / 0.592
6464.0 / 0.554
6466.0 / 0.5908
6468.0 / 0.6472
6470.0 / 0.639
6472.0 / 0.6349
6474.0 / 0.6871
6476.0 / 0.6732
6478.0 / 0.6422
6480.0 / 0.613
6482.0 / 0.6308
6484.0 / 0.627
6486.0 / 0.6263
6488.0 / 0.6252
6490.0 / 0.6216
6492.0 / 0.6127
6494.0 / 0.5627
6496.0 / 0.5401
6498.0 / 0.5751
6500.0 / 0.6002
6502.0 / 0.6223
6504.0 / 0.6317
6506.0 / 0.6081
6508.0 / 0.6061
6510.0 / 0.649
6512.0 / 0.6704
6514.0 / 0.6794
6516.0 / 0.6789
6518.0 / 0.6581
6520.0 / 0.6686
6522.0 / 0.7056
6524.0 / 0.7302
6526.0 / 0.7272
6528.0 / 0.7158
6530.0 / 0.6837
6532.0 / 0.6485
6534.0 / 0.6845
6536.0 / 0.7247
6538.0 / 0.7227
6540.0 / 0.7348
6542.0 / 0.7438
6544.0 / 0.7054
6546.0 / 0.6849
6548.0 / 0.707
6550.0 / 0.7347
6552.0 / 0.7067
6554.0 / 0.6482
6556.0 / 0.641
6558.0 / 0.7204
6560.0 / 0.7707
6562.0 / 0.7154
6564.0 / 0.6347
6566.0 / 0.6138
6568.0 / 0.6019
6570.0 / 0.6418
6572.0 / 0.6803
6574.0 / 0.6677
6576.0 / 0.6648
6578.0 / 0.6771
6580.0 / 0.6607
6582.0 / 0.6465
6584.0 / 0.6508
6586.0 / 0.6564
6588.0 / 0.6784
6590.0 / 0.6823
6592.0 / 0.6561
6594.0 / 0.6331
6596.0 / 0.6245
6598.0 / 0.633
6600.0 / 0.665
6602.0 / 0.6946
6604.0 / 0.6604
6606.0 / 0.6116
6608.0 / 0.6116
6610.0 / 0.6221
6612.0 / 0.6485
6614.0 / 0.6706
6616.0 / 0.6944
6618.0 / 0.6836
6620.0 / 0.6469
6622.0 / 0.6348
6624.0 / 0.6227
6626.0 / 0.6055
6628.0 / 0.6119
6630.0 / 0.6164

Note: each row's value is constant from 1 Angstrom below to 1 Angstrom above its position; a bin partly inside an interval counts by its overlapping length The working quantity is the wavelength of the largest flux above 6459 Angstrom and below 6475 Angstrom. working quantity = 6474.0 Angstrom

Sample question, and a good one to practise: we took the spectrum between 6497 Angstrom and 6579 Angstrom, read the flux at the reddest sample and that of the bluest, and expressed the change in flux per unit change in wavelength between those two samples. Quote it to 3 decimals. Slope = 0.001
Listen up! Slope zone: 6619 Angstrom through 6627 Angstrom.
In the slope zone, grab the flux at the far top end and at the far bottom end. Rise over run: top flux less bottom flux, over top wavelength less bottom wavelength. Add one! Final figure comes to 0.993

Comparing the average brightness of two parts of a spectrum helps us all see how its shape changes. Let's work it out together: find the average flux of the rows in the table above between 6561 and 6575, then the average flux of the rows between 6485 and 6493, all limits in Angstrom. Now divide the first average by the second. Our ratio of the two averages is 1.05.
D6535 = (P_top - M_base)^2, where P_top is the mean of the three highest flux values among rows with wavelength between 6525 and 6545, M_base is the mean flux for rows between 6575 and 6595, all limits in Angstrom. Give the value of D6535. 0.0056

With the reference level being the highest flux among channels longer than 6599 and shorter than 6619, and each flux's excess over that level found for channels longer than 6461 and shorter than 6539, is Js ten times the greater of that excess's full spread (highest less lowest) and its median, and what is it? 1.9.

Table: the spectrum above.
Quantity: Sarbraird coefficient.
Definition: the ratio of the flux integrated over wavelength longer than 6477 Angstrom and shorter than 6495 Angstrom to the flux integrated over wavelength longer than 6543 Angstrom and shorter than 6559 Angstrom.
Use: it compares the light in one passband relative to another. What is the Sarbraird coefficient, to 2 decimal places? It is 1.00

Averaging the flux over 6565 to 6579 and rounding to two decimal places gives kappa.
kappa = 0.65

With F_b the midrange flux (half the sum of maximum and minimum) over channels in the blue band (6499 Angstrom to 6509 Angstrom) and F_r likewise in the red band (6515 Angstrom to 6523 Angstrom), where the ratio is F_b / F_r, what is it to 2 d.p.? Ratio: 0.90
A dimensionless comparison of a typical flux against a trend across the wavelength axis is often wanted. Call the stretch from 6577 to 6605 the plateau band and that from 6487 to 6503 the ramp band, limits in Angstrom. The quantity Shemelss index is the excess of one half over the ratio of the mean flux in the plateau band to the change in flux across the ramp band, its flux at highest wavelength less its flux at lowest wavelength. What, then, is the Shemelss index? 228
